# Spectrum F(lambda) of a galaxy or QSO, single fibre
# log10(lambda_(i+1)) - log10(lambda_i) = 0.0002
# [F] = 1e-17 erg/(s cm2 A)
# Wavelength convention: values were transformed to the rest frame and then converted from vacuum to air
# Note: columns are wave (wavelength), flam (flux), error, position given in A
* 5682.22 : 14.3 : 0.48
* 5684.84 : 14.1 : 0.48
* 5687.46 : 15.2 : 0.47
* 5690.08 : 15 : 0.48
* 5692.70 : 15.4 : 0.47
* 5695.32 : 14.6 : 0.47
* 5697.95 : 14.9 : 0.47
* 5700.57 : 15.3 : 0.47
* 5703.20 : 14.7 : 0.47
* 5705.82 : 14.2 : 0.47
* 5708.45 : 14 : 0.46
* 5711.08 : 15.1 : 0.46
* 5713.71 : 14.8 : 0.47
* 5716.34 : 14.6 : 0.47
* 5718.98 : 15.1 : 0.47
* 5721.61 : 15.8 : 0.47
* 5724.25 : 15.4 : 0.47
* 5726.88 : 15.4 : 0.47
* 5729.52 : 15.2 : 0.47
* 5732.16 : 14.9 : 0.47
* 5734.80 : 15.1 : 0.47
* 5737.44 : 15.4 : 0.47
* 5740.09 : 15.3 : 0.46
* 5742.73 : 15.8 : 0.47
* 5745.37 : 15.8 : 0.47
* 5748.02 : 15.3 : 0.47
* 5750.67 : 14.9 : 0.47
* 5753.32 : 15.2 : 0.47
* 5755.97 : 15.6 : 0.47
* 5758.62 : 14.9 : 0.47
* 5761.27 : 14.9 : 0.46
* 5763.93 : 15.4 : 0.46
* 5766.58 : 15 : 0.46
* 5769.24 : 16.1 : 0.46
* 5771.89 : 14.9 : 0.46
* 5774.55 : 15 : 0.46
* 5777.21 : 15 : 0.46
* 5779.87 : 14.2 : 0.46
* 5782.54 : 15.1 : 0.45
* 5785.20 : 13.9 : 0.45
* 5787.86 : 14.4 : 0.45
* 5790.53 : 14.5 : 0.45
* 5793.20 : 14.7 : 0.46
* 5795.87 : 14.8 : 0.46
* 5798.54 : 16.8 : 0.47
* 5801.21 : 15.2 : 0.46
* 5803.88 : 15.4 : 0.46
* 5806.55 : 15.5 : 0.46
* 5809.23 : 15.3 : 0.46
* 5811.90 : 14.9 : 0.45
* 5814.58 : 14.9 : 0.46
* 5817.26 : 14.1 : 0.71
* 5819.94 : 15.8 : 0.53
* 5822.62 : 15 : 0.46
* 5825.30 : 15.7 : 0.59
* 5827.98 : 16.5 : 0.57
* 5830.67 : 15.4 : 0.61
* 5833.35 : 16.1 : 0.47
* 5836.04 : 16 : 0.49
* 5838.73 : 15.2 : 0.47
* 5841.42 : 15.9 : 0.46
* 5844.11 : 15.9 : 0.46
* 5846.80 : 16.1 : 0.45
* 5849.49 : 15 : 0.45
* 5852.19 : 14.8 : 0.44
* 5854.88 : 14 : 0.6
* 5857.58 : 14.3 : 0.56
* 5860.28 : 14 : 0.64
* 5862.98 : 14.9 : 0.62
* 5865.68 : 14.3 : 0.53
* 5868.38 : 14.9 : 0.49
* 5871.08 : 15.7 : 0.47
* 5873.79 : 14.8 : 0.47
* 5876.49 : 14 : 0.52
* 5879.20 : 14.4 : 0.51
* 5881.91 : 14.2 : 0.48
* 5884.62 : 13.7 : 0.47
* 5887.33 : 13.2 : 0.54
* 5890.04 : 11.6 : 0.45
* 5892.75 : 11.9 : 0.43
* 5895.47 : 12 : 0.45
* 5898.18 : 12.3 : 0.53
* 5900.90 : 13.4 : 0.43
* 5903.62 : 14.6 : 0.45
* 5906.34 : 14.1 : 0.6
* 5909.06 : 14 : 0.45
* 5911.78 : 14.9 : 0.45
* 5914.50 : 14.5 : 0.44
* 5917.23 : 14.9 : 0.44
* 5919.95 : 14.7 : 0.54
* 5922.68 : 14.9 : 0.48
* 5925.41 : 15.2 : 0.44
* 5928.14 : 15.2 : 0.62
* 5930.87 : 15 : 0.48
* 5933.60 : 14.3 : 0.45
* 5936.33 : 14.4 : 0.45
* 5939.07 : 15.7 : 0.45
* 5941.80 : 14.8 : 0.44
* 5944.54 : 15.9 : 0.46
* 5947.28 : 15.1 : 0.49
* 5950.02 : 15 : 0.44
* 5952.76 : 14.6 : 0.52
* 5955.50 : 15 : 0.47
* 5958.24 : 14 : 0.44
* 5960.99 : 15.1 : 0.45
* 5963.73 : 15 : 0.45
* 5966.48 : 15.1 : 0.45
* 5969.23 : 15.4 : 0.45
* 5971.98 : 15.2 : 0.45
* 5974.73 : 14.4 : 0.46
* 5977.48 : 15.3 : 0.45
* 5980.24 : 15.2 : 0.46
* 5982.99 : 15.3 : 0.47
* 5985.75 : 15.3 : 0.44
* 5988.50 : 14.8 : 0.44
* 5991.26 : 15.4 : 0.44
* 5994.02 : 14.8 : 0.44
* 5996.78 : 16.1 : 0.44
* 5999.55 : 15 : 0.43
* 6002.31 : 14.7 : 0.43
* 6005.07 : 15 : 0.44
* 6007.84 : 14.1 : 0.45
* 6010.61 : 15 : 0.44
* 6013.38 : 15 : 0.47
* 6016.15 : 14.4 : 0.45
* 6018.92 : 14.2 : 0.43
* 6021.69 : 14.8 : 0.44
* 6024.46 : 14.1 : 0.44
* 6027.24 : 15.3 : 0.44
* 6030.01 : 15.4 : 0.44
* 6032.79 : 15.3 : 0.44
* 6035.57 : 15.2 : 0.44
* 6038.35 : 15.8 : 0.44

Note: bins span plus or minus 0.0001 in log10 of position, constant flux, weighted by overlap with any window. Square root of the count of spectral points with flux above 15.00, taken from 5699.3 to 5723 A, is 2.0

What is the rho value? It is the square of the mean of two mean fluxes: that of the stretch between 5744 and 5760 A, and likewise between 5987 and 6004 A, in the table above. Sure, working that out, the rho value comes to 231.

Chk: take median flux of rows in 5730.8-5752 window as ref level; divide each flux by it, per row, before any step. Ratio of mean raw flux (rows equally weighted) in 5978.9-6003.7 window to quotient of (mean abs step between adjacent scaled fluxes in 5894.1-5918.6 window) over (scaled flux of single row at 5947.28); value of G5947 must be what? 374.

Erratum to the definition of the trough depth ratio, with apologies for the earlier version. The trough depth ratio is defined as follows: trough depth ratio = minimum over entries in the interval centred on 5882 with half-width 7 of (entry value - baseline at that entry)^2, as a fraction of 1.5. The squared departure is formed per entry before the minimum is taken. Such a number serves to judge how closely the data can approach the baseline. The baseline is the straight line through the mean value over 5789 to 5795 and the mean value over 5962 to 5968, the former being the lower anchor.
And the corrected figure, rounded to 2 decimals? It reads 0.12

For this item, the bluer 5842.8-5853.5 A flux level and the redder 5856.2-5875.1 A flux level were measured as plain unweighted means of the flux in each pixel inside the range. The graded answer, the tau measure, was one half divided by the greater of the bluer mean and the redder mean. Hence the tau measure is 0.0324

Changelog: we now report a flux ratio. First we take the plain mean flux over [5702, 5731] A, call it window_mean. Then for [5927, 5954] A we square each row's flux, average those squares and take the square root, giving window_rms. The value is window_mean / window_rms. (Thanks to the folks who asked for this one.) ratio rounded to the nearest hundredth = 1.00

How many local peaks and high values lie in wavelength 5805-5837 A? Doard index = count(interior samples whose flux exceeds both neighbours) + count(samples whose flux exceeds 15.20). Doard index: 11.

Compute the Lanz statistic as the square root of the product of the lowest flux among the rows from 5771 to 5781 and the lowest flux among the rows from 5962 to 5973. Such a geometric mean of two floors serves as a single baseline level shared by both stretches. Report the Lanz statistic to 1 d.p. 14.6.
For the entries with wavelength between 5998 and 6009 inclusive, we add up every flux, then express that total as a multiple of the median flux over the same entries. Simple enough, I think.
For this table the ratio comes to 4.0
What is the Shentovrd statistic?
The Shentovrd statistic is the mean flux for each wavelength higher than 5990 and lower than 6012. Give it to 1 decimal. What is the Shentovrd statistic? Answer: 15.0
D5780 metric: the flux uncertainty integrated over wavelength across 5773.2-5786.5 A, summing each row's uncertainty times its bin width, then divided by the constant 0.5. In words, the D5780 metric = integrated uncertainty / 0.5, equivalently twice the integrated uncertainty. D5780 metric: 12.1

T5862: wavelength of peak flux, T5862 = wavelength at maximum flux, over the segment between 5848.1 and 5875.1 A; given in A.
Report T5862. 5871.08 A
